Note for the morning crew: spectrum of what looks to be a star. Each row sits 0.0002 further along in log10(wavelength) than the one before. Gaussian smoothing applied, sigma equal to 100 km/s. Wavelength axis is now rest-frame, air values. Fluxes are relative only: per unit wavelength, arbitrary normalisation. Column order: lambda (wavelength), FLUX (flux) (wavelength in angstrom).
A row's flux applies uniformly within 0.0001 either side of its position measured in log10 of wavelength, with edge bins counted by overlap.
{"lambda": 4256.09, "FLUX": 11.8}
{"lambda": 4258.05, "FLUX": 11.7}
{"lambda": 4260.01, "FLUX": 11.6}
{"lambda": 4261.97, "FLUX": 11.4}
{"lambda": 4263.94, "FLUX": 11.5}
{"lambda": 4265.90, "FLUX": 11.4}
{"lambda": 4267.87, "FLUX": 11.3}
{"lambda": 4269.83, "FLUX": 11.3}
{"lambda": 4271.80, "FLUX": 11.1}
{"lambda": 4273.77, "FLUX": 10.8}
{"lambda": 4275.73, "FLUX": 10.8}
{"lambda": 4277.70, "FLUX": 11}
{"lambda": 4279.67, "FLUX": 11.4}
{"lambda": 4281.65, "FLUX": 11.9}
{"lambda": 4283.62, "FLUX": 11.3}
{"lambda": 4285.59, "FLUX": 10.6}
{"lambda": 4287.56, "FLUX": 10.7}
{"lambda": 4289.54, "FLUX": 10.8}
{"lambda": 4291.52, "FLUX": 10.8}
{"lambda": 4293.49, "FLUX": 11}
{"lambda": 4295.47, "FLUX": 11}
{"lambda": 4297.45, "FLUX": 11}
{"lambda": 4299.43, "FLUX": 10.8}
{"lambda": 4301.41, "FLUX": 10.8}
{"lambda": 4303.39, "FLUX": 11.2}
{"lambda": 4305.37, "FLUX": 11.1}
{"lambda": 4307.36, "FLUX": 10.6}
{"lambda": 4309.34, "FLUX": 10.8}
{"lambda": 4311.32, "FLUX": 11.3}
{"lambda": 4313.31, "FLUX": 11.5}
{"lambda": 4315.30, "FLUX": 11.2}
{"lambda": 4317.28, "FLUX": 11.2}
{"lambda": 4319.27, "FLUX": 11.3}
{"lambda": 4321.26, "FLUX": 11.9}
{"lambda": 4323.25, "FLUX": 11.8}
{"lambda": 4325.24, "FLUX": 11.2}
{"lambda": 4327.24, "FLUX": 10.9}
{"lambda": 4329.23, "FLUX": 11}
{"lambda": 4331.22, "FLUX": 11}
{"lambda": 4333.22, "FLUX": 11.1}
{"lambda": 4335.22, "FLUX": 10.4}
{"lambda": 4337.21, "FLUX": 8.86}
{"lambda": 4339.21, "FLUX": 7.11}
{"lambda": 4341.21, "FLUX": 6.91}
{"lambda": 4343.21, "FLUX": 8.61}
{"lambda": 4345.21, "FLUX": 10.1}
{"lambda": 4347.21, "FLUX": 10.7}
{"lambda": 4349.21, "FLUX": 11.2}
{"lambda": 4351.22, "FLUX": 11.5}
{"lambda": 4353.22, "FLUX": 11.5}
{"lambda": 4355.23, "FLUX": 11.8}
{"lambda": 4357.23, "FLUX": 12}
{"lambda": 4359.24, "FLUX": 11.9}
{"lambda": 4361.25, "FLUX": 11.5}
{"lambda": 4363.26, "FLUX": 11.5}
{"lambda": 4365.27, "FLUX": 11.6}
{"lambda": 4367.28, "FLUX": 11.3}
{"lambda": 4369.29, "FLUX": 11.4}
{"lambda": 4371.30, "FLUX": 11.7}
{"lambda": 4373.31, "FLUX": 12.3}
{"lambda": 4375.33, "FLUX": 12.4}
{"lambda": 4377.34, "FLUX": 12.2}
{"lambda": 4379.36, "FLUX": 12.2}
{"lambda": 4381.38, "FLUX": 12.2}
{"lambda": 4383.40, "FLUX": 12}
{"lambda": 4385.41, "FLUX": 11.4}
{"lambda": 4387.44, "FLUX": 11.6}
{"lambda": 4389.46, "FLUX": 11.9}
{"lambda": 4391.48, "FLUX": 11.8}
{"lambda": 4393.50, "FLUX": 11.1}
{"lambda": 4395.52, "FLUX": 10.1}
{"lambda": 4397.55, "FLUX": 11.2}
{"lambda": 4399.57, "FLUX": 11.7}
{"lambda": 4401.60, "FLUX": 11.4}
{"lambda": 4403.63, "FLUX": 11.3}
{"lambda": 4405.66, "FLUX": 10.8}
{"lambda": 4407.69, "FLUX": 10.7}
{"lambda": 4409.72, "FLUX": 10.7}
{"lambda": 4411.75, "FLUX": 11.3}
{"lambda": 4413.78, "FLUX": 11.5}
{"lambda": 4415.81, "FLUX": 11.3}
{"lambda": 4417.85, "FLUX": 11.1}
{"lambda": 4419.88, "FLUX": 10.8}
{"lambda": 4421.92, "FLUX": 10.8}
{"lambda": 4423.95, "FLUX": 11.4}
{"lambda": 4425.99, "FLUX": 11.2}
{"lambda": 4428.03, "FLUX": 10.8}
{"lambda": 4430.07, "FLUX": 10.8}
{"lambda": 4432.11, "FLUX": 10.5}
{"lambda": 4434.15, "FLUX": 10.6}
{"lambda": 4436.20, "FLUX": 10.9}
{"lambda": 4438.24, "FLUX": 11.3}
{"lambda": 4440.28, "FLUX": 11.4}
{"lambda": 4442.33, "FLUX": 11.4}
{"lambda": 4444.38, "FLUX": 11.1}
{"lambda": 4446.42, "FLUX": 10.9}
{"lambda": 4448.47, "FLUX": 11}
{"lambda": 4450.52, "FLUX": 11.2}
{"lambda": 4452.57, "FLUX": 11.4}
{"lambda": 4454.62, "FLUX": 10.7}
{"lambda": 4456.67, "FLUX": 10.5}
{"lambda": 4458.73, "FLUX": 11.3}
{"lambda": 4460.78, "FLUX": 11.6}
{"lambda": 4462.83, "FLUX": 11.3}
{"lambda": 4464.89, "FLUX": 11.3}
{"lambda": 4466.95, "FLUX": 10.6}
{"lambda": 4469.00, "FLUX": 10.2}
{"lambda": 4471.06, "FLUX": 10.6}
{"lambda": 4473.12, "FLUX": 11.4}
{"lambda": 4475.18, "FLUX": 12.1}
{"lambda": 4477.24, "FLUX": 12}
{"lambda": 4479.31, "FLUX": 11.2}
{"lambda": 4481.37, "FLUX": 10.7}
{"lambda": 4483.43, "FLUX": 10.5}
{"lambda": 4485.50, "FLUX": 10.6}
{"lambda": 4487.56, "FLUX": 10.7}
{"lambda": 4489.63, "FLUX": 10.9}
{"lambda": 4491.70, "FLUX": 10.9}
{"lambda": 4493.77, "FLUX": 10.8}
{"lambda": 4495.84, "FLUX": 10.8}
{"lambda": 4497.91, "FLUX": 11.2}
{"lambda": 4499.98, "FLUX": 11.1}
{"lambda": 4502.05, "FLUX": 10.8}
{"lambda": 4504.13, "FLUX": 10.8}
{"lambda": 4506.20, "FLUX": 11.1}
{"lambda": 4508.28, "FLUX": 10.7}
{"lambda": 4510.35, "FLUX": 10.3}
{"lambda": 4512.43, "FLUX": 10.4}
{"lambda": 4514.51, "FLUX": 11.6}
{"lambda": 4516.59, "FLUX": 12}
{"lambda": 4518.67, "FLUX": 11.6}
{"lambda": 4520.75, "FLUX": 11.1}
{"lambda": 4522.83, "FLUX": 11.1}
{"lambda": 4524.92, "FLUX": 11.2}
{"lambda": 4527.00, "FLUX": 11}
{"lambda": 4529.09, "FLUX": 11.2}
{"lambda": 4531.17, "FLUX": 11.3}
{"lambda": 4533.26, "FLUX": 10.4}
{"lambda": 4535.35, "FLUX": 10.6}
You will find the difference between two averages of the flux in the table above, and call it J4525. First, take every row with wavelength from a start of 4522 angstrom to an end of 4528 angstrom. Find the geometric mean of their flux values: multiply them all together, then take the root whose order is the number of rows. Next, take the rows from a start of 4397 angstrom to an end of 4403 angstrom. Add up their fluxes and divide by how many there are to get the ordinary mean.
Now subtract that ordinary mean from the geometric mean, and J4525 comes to -0.3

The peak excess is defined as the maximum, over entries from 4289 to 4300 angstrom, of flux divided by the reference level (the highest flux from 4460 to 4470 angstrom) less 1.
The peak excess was -0.052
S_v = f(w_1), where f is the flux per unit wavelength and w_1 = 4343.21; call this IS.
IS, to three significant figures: 8.61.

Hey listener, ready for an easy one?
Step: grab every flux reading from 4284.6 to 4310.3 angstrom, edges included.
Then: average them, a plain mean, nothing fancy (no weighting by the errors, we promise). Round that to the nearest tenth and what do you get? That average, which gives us 10.9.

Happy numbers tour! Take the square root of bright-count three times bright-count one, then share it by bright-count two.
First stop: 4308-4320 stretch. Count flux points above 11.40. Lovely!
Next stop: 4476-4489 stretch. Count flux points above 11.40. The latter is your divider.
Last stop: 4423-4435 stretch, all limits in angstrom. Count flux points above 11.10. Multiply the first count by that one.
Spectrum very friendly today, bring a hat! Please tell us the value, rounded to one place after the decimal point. 1.4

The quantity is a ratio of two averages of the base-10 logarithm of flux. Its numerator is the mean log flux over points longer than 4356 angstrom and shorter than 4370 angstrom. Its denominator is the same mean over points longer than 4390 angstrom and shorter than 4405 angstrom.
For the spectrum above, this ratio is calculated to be 1.01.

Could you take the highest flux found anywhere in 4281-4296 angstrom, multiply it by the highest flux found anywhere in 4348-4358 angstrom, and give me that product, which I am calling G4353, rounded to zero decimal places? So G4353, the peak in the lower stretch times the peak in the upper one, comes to 143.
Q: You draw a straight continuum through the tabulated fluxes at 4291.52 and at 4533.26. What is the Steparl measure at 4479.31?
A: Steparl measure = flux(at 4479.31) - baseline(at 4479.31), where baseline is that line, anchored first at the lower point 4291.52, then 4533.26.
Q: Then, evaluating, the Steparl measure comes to 0.7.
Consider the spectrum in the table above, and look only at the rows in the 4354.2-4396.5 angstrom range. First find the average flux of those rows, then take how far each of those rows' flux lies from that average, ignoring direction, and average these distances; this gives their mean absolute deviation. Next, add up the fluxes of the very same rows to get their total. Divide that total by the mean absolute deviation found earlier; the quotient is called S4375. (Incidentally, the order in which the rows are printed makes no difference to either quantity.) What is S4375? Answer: 663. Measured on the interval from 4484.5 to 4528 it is 771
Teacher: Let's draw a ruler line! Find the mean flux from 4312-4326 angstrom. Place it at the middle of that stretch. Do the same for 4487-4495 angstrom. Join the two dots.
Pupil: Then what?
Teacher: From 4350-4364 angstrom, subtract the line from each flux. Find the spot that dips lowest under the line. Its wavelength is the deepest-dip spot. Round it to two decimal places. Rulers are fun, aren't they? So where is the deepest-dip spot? 4351.22 angstrom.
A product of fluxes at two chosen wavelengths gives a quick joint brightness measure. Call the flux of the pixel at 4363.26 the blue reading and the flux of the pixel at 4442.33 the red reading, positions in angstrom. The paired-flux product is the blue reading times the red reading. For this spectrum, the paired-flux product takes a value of 131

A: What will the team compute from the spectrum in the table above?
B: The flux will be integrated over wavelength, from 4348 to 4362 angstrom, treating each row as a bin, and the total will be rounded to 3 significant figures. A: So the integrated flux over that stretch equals 163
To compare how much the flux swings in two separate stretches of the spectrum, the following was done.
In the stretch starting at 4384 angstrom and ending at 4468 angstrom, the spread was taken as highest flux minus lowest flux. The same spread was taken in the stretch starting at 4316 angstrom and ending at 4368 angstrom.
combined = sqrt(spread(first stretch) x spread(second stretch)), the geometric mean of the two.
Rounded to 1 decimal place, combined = 3.0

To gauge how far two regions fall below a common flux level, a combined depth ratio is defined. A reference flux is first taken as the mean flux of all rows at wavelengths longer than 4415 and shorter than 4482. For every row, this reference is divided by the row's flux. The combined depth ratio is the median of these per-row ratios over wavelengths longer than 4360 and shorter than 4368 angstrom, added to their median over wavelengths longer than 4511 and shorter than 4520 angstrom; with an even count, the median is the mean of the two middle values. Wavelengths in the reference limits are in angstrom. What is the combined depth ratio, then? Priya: 1.92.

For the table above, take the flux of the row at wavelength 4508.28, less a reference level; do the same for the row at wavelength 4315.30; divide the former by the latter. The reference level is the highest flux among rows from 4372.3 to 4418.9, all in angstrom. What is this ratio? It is 1.4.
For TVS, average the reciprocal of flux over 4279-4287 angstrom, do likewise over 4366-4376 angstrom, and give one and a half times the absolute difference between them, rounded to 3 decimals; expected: 0.006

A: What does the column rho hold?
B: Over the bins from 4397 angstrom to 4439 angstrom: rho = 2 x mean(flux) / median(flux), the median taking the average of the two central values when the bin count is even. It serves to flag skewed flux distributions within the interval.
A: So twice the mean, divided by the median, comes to 1.99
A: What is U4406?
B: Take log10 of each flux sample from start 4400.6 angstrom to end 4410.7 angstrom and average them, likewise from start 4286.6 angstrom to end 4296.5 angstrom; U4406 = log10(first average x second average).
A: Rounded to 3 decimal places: 0.032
